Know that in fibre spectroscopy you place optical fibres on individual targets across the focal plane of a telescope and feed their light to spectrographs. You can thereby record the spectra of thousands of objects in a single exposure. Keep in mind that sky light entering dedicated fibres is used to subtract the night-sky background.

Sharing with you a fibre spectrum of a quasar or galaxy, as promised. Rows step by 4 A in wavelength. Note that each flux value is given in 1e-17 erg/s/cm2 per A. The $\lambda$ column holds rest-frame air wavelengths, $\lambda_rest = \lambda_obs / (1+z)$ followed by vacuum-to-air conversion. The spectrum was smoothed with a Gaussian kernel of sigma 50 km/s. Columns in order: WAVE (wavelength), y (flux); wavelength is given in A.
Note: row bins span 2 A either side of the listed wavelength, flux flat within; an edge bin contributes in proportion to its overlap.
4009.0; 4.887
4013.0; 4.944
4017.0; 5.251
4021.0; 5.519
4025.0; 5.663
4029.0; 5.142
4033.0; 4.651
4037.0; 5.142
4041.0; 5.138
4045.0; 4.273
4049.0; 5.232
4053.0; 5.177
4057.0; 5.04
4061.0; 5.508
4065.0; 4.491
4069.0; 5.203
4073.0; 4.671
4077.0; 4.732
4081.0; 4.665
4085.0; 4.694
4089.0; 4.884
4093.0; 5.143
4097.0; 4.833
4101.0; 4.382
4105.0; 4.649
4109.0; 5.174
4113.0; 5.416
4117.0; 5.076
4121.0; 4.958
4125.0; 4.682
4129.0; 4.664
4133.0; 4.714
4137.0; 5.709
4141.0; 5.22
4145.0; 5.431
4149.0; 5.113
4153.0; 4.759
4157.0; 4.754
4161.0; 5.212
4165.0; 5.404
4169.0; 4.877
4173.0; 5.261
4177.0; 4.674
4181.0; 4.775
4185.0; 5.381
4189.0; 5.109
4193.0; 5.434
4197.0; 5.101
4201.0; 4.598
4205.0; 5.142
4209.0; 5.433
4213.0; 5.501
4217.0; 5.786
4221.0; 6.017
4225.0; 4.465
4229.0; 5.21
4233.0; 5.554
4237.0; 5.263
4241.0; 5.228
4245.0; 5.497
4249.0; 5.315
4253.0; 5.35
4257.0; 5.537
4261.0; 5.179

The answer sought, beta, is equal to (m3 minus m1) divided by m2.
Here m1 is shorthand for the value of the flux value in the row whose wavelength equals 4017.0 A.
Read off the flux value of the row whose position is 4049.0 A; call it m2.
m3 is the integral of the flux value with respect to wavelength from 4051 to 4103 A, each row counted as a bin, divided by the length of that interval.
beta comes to -0.07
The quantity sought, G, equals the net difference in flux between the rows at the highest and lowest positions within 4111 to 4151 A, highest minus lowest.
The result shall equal -0.30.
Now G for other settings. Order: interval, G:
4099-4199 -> 0.72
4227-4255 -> 0.14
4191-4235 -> 0.12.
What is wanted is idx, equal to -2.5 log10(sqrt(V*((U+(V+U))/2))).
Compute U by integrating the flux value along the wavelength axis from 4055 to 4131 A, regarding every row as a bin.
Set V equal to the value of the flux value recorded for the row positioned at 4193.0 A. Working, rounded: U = 371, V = 5.434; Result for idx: -4.135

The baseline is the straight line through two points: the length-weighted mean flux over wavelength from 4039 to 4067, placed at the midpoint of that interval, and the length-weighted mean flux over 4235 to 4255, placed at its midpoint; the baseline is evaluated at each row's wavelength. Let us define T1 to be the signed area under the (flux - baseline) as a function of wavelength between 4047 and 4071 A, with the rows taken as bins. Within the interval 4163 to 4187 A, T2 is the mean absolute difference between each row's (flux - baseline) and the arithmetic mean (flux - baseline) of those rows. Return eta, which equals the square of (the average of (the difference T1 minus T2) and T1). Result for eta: 7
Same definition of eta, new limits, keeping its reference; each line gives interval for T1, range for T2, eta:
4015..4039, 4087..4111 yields 49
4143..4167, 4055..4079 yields 2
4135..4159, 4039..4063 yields 0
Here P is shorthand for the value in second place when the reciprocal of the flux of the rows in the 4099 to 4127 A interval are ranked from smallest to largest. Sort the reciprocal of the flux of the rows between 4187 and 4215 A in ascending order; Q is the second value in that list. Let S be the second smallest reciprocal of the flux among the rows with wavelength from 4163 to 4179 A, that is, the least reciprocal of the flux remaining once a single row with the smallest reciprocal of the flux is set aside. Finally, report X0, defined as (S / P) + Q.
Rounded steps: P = 0.193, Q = 0.184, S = 0.190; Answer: 1.17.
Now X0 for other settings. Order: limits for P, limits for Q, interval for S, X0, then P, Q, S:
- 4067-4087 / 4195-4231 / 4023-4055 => 1.08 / 0.211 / 0.173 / 0.191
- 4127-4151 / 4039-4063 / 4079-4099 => 1.30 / 0.184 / 0.191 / 0.205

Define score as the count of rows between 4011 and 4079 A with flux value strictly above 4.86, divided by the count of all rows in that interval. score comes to 0.71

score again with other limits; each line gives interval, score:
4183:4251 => 0.88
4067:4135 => 0.41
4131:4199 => 0.71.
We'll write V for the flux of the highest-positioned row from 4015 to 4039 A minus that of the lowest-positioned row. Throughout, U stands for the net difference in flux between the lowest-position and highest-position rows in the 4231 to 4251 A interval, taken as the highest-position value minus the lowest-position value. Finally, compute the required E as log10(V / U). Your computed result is -0.34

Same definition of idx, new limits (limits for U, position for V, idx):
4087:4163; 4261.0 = -4.120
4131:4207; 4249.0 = -4.145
